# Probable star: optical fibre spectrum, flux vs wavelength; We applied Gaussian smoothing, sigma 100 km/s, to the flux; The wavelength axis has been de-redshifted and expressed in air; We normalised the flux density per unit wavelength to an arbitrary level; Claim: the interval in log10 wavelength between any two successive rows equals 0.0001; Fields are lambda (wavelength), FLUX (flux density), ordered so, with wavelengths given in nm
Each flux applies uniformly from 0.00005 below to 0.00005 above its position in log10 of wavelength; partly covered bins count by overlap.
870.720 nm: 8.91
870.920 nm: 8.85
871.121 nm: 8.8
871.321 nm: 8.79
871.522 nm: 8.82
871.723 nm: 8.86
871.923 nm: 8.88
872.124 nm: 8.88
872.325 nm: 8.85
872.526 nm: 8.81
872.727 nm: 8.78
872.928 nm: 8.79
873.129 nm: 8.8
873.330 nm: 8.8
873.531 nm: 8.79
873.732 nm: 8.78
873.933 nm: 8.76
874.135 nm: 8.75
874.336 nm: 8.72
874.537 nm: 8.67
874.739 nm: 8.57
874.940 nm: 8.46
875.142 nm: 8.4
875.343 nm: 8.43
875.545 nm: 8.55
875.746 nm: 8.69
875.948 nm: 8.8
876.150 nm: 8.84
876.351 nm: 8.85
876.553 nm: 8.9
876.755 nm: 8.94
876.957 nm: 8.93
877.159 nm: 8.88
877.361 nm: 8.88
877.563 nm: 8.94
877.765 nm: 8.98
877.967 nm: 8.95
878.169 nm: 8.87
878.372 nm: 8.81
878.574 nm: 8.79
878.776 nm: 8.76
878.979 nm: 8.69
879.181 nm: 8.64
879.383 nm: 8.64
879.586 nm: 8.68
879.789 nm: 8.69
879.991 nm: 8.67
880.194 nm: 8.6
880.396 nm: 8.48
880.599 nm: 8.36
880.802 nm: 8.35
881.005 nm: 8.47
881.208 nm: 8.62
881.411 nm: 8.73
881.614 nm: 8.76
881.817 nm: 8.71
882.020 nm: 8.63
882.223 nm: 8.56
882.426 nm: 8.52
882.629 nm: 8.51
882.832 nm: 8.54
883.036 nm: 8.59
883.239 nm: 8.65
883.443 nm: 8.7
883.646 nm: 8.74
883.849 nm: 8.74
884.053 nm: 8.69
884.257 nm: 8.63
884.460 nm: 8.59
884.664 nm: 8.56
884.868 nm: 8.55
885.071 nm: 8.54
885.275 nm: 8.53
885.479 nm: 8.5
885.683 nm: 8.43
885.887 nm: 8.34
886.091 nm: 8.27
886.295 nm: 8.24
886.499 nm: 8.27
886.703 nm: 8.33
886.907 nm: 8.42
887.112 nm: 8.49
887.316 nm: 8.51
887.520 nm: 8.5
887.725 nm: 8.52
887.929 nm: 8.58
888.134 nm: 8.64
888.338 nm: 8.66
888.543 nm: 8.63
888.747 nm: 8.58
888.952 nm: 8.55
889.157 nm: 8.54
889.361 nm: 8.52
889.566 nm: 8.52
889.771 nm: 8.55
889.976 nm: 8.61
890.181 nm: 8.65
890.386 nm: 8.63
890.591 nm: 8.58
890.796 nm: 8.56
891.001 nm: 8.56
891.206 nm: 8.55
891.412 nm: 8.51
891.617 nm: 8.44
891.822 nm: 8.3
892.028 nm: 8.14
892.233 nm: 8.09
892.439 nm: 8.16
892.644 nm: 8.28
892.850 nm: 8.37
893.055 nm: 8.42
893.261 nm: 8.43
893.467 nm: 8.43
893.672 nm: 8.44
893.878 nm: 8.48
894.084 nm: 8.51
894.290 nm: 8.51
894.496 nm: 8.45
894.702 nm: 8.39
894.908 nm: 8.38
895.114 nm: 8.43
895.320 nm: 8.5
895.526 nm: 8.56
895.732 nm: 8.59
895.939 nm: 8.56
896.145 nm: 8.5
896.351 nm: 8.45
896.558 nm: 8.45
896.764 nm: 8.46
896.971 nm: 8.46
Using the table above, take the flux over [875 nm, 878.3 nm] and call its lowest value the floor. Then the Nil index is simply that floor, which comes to 8.4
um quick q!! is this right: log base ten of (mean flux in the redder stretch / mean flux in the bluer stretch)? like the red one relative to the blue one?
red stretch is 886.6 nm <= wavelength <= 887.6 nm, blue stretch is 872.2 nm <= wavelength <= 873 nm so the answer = -0.018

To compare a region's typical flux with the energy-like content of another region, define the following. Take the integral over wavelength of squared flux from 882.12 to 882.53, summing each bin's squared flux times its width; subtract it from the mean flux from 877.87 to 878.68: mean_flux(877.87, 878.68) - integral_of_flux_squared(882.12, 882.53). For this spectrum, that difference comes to -21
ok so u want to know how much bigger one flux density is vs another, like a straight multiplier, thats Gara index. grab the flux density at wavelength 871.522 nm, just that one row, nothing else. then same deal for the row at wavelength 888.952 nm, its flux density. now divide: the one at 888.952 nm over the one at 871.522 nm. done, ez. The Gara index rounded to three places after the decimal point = 0.969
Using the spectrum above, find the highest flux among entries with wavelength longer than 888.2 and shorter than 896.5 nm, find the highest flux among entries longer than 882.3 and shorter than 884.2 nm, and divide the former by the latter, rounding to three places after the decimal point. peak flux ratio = 0.991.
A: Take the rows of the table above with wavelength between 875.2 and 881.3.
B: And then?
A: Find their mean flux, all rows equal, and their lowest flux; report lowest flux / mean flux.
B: 0.957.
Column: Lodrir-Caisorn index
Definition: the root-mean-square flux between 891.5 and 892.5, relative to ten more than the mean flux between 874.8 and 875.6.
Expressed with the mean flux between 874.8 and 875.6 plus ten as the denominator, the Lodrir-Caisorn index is 0.446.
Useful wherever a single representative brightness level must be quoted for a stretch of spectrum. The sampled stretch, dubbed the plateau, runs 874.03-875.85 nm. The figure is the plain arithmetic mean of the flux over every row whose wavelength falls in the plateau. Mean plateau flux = 8.58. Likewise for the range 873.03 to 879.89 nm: 8.75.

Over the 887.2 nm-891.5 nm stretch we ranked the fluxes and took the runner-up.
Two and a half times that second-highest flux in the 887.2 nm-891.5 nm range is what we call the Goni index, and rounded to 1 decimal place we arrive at 21.6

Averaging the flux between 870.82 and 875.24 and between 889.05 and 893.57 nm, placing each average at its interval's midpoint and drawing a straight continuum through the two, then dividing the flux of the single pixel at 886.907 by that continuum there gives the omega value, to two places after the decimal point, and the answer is 0.99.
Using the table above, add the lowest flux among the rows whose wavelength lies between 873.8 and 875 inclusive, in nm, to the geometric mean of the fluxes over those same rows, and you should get 17.1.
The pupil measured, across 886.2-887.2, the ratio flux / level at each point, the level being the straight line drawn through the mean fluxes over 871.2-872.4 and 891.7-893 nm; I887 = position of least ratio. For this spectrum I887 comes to 886.295 nm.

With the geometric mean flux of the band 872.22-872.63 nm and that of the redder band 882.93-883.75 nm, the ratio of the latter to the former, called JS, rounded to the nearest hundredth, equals 0.98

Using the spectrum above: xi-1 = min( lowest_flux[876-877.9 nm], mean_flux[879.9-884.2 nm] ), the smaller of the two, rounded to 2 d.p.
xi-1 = 8.60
